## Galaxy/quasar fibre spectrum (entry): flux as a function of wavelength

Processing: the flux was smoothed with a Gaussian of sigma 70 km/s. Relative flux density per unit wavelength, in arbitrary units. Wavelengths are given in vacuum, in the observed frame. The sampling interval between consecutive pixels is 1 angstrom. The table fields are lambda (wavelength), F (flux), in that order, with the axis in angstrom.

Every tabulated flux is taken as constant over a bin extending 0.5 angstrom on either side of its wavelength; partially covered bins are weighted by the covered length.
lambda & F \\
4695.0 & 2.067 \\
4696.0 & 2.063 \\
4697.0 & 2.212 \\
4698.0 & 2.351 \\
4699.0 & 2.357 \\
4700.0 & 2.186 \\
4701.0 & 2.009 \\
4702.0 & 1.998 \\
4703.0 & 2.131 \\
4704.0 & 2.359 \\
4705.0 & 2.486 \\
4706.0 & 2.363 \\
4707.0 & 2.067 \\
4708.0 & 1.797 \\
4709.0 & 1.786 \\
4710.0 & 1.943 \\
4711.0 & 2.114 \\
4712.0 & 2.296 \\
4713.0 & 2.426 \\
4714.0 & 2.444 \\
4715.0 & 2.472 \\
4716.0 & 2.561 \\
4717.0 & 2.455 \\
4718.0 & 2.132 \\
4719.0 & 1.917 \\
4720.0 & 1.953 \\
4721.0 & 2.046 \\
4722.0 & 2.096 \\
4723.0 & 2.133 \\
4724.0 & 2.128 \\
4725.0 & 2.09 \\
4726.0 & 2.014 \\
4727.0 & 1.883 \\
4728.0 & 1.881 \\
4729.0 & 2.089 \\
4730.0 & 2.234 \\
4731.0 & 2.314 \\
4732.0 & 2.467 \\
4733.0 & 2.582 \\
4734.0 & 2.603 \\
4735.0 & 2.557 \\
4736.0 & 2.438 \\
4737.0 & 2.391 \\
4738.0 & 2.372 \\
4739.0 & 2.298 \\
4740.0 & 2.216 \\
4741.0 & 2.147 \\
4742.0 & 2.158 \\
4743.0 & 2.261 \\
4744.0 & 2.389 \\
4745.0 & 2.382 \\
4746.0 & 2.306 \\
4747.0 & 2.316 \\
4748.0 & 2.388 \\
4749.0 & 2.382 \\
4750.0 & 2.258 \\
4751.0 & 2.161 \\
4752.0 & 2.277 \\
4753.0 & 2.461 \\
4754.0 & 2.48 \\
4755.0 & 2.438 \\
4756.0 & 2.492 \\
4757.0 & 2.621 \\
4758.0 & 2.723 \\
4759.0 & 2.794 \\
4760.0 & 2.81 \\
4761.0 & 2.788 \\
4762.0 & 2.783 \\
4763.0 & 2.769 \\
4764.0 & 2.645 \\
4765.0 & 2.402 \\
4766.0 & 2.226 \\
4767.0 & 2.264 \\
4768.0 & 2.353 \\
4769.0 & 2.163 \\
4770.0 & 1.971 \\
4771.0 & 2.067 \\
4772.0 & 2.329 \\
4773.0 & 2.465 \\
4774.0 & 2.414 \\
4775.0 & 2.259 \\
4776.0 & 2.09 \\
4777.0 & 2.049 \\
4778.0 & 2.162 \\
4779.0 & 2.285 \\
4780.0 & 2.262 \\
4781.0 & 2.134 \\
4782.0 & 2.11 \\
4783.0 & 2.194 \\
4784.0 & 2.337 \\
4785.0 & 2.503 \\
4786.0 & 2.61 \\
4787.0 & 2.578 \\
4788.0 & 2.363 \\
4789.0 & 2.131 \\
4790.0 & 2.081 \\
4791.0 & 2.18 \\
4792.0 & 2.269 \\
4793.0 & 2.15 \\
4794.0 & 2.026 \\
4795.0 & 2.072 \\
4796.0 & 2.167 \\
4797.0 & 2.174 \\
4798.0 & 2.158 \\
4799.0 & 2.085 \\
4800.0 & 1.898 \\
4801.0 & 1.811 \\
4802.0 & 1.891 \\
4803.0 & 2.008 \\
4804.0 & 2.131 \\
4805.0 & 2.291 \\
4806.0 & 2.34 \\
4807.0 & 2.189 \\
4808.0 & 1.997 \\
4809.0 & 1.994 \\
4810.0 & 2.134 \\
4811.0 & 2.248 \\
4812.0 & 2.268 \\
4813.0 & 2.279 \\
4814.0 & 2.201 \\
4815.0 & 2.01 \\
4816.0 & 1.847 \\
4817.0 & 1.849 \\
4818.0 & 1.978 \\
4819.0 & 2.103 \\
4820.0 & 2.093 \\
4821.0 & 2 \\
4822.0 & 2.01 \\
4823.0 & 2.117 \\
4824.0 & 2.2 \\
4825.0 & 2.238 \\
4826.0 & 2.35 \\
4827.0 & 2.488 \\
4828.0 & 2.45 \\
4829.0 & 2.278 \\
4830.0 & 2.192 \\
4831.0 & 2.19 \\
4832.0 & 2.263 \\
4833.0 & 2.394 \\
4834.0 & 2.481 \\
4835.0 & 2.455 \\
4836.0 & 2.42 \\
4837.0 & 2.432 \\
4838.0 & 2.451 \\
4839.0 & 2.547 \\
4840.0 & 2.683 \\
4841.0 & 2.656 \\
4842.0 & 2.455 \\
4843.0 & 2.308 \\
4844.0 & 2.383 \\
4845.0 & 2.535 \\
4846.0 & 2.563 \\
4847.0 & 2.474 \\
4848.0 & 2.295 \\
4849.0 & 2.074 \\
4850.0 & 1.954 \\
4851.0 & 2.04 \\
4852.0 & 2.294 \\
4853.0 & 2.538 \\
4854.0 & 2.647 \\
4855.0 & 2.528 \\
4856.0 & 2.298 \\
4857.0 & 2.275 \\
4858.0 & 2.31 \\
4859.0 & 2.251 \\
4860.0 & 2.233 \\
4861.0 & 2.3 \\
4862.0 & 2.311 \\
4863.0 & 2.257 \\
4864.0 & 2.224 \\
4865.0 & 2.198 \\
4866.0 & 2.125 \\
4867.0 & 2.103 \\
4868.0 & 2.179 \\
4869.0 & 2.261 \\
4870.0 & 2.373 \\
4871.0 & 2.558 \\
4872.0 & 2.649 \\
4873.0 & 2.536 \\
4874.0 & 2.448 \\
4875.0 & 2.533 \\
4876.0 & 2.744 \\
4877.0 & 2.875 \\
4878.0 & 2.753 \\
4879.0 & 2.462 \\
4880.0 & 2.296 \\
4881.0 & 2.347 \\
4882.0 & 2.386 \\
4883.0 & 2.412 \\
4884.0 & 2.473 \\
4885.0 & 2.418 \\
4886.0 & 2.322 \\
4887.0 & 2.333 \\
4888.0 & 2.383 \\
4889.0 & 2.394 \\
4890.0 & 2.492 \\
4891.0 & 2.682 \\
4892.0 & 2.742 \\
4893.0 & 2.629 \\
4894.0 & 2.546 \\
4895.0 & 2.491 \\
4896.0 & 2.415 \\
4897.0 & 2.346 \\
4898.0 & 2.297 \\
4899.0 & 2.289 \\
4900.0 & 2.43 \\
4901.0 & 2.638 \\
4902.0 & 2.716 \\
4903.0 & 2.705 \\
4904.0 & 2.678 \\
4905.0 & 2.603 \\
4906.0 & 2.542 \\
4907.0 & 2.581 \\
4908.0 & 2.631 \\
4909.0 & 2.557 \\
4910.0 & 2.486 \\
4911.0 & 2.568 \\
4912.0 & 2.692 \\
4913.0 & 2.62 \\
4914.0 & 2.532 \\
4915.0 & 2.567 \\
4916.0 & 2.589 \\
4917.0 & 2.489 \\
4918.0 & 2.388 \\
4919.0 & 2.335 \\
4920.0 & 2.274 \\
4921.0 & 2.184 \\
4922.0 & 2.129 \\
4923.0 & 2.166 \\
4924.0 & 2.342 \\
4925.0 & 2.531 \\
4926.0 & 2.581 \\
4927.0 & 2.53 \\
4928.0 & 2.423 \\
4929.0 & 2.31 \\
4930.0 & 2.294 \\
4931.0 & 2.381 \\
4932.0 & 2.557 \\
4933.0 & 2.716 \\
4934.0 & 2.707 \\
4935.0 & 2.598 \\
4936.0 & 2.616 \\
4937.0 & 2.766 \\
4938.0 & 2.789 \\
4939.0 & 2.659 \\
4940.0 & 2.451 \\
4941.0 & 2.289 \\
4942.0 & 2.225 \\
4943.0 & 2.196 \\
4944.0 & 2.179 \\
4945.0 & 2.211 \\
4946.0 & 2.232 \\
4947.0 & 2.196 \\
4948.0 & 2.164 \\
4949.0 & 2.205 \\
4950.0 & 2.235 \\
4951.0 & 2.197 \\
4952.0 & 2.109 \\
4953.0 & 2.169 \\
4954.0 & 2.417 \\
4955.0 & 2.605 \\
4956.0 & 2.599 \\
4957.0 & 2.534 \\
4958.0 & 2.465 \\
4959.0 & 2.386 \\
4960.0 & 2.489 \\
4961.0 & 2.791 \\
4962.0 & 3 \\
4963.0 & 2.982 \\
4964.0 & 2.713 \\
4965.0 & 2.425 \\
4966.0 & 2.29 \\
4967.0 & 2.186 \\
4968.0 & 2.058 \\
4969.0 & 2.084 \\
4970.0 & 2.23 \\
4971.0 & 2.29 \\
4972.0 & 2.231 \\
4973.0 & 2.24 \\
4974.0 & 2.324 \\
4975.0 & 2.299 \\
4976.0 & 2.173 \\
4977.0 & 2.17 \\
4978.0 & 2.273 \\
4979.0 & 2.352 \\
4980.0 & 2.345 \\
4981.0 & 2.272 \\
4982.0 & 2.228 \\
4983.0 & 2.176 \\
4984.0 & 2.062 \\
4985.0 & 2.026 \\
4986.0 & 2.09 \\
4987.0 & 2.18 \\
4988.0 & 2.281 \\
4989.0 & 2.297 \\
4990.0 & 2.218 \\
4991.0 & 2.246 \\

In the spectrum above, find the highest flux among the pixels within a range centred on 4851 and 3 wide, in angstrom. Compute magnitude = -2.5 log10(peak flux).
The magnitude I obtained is -0.90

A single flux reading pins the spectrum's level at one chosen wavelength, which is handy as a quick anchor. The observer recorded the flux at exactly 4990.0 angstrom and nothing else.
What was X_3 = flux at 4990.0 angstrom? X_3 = 2.218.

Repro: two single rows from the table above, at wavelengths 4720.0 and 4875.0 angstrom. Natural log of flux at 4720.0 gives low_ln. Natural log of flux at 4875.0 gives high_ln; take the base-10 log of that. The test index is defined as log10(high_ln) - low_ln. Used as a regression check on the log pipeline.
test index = -0.70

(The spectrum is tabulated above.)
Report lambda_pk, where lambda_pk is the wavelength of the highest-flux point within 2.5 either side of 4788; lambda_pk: 4786.0 angstrom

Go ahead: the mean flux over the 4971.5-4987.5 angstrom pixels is 2.22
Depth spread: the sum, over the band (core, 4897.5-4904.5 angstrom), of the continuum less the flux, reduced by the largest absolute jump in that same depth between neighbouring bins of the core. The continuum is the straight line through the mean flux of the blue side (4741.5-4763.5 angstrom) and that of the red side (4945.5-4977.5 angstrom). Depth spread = -1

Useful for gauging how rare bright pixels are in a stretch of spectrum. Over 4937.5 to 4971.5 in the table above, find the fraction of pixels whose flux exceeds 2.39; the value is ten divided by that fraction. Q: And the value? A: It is 24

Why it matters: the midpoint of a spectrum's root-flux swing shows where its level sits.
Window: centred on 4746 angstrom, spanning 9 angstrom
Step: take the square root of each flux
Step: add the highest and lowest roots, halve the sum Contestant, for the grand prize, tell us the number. 1.51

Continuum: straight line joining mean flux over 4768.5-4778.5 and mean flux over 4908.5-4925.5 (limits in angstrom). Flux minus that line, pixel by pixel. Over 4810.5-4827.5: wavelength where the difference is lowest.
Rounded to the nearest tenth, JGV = 4816.0 angstrom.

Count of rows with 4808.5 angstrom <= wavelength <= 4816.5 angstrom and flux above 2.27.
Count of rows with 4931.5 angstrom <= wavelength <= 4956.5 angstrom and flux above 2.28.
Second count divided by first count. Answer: 13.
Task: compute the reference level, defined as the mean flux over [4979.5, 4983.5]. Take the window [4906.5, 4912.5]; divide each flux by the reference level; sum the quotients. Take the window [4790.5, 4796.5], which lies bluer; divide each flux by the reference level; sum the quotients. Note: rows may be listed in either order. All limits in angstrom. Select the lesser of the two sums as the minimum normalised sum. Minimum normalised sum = 5.7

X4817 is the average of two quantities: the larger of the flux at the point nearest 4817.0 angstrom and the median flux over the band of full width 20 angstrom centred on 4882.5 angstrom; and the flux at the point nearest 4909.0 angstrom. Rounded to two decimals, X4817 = 2.51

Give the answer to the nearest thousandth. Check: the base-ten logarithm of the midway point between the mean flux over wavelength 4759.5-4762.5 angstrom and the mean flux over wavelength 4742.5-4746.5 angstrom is 0.409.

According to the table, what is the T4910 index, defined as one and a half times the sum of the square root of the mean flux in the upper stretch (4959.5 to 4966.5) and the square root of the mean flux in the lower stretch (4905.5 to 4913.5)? 4.86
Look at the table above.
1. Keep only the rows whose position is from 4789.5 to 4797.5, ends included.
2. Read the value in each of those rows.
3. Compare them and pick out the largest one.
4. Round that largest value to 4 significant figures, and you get 2.269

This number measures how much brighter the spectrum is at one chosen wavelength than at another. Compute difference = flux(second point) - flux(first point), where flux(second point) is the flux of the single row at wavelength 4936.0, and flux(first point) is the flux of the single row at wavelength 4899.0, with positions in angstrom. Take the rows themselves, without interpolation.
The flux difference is 0.33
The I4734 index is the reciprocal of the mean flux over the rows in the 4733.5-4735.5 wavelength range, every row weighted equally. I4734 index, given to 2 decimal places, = 0.39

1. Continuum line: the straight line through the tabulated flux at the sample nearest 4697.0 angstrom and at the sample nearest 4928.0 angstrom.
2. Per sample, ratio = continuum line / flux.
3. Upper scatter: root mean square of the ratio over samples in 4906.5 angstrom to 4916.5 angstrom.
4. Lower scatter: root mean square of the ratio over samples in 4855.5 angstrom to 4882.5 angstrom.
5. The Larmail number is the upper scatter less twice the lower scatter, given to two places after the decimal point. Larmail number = -1.08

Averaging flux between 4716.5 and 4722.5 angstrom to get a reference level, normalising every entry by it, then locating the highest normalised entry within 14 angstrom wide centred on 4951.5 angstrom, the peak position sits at 4955.0 angstrom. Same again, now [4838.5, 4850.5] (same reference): 4840.0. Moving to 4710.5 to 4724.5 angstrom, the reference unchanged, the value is 4716.0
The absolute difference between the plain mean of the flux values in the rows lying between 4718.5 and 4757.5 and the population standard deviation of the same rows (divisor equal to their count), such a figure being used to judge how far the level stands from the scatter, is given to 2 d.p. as 2.07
